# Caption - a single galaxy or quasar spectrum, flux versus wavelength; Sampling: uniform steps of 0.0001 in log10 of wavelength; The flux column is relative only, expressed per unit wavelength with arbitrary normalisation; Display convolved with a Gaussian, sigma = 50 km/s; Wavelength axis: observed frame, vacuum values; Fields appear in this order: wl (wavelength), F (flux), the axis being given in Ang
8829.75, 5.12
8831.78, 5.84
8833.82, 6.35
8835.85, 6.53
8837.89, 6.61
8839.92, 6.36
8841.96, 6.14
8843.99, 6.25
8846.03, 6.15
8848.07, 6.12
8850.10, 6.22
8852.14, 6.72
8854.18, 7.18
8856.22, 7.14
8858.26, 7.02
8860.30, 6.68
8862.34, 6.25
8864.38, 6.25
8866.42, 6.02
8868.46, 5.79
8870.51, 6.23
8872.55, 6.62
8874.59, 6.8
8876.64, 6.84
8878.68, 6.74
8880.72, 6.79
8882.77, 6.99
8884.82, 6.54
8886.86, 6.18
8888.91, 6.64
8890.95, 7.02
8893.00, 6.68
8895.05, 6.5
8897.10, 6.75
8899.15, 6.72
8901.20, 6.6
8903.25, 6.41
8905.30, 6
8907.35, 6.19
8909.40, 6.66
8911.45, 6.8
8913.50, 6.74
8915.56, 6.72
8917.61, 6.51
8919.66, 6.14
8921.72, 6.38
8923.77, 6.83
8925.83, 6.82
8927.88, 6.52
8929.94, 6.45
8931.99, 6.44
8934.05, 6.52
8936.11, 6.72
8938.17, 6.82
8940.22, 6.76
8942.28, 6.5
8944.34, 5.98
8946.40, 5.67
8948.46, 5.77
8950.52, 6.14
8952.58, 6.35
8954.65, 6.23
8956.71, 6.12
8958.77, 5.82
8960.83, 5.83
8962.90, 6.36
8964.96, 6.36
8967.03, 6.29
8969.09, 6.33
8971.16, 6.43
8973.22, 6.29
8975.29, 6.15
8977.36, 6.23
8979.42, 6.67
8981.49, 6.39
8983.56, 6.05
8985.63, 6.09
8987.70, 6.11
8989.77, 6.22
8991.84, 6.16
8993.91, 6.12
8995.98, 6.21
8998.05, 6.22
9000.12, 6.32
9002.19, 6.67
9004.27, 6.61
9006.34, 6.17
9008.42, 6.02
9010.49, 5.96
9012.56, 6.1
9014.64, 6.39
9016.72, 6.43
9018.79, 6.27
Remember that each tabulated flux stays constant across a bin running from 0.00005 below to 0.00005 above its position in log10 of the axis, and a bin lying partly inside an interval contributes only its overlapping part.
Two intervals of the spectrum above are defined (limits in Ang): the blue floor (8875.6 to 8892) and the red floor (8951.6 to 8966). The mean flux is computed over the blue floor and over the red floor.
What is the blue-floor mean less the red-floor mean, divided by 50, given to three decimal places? 0.011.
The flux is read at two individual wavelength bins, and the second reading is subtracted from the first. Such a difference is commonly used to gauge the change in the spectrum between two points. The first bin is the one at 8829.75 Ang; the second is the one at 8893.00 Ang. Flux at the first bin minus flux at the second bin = -1.56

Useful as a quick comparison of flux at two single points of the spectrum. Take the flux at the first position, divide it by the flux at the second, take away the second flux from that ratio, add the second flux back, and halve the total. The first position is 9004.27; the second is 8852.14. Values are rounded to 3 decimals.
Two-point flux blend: 0.492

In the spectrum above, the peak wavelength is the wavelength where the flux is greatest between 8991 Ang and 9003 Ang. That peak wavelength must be 9002.19 Ang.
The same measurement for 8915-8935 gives 8923.77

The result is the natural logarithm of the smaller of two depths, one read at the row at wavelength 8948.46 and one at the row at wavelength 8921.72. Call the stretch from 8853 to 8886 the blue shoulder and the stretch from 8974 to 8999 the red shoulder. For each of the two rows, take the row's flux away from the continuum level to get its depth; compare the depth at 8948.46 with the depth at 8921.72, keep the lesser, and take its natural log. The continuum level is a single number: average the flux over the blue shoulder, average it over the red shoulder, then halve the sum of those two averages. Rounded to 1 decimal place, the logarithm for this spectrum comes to -3.3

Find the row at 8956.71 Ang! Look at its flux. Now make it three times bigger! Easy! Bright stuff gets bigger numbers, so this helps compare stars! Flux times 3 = 18.4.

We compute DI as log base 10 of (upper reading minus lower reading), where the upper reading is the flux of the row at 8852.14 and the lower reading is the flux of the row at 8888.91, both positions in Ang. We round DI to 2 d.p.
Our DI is -1.10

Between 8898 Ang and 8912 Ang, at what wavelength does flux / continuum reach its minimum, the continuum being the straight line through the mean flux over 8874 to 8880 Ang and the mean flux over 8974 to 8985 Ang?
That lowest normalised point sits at 8905.30 Ang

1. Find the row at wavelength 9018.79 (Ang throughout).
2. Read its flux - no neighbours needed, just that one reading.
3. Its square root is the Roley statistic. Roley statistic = 2.50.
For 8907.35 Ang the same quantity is 2.49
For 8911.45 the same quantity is 2.61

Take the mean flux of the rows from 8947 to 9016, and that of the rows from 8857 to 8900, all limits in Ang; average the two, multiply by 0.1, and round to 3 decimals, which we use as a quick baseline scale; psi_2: 0.640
